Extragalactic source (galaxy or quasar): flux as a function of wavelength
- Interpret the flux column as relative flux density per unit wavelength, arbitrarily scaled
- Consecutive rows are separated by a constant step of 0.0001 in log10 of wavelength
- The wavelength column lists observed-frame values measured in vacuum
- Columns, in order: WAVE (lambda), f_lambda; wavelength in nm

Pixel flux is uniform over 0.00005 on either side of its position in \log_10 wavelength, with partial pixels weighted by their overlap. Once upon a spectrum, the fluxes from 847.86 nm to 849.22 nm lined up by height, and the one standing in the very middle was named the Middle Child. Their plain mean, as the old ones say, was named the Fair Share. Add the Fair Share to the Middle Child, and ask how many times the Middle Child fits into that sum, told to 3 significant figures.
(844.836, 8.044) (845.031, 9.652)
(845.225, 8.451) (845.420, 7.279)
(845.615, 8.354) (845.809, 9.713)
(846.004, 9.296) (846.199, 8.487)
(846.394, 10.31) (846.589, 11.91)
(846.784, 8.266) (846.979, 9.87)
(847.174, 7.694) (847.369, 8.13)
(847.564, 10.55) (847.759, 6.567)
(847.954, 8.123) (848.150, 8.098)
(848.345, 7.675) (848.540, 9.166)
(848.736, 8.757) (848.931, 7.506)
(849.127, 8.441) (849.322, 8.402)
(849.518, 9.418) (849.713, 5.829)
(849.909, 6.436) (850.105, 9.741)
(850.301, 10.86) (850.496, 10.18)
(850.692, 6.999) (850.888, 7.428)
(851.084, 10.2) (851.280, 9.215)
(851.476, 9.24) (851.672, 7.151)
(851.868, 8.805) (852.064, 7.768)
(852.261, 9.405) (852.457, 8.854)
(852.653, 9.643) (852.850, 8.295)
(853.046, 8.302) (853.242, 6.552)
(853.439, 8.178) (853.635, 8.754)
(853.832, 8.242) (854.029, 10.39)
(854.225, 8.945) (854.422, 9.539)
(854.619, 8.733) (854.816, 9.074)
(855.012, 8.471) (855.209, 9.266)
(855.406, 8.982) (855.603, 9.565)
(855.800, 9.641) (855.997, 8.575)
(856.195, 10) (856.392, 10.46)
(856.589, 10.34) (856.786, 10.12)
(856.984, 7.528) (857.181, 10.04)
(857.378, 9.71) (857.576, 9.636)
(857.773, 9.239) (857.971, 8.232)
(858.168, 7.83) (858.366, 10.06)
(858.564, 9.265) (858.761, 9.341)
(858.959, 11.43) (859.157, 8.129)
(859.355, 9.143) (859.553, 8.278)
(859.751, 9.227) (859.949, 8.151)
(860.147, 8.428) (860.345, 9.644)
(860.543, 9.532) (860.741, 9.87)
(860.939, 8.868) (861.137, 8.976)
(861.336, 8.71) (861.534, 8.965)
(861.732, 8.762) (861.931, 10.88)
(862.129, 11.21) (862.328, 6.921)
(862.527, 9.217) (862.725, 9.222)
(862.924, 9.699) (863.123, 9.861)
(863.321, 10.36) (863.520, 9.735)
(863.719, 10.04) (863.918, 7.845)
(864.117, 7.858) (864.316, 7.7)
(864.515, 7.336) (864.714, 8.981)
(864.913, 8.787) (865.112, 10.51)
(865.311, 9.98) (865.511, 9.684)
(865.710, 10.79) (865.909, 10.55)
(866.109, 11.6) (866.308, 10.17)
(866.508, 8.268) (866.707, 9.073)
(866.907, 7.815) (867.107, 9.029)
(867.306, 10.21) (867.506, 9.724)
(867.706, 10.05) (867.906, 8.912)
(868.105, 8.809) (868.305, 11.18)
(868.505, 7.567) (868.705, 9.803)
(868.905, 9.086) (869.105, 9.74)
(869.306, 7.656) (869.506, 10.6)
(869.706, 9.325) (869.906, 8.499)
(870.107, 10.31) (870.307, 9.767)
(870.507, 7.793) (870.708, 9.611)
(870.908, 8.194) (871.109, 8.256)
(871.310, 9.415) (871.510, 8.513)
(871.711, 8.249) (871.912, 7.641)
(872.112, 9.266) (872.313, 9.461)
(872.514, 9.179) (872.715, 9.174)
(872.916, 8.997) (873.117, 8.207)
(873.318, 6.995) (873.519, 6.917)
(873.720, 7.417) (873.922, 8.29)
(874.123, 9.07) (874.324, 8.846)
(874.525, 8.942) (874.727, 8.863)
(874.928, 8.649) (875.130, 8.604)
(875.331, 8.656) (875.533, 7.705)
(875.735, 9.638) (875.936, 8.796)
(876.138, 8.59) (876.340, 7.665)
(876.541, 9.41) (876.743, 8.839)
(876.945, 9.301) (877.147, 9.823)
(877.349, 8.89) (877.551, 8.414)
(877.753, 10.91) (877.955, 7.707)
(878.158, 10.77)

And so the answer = 2.02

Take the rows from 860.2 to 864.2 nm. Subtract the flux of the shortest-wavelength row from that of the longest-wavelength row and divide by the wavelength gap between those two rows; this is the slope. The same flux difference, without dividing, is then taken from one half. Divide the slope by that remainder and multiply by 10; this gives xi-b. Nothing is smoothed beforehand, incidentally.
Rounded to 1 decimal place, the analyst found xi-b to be -2.1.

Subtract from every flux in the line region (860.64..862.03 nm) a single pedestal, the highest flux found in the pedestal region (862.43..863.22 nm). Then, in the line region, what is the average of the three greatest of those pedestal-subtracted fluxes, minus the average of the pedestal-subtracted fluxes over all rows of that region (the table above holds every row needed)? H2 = 0.62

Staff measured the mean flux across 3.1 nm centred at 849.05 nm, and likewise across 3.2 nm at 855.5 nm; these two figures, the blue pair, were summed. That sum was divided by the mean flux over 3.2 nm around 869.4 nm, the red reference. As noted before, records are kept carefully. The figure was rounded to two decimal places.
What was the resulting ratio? 1.94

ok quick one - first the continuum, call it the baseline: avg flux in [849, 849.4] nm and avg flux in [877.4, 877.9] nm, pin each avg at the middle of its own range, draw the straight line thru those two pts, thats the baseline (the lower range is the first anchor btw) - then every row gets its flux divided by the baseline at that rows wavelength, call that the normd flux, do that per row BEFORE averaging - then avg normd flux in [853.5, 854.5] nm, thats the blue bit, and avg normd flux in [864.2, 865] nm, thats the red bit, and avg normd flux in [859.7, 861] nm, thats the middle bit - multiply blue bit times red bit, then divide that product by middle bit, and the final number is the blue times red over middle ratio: 0.94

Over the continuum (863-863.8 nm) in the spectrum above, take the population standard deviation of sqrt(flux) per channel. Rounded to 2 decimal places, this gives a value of 0.04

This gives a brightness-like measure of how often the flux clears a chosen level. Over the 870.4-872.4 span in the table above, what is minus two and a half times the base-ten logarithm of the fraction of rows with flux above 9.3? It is 1.31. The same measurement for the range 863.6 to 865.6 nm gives 0.99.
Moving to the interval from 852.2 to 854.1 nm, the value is 1.31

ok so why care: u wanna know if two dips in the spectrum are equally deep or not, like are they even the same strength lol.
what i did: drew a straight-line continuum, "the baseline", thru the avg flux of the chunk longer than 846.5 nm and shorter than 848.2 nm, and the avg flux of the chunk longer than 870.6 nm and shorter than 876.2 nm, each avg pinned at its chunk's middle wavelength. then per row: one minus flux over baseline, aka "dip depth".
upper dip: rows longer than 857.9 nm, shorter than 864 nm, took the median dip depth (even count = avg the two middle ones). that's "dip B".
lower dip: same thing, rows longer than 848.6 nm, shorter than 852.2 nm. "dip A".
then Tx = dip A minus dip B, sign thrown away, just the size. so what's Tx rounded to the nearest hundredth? 0.08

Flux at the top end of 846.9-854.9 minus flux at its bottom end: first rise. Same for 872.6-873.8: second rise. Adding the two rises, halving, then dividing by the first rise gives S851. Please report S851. 1.60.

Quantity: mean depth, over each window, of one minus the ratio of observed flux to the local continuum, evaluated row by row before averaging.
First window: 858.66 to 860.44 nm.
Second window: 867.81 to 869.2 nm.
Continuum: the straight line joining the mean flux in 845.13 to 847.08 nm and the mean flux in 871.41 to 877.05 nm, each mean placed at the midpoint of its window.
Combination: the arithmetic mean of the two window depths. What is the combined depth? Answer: -0.05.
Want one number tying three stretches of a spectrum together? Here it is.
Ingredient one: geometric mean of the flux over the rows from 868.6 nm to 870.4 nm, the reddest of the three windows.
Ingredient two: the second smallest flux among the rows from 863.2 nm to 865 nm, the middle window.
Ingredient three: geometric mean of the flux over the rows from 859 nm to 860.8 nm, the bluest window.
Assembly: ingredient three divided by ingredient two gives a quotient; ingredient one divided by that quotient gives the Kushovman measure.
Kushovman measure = 8.11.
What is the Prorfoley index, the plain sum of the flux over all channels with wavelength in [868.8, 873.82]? 218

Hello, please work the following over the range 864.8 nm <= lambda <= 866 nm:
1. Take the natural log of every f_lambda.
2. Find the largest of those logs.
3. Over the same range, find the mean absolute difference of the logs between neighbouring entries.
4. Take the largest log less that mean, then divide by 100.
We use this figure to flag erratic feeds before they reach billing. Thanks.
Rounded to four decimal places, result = 0.0230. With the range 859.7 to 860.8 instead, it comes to 0.0222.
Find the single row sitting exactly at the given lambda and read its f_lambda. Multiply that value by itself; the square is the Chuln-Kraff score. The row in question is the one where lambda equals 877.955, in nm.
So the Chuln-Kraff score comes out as 59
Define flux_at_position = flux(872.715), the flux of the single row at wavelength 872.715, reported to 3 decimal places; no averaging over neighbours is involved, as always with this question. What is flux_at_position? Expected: 9.174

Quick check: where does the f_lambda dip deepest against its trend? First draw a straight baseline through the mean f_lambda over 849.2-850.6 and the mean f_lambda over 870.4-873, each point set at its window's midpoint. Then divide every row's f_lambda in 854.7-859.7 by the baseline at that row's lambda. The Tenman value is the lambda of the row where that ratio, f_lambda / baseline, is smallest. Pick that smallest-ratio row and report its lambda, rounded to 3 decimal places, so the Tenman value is 856.984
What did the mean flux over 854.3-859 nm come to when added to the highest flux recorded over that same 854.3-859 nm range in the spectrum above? 20.8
